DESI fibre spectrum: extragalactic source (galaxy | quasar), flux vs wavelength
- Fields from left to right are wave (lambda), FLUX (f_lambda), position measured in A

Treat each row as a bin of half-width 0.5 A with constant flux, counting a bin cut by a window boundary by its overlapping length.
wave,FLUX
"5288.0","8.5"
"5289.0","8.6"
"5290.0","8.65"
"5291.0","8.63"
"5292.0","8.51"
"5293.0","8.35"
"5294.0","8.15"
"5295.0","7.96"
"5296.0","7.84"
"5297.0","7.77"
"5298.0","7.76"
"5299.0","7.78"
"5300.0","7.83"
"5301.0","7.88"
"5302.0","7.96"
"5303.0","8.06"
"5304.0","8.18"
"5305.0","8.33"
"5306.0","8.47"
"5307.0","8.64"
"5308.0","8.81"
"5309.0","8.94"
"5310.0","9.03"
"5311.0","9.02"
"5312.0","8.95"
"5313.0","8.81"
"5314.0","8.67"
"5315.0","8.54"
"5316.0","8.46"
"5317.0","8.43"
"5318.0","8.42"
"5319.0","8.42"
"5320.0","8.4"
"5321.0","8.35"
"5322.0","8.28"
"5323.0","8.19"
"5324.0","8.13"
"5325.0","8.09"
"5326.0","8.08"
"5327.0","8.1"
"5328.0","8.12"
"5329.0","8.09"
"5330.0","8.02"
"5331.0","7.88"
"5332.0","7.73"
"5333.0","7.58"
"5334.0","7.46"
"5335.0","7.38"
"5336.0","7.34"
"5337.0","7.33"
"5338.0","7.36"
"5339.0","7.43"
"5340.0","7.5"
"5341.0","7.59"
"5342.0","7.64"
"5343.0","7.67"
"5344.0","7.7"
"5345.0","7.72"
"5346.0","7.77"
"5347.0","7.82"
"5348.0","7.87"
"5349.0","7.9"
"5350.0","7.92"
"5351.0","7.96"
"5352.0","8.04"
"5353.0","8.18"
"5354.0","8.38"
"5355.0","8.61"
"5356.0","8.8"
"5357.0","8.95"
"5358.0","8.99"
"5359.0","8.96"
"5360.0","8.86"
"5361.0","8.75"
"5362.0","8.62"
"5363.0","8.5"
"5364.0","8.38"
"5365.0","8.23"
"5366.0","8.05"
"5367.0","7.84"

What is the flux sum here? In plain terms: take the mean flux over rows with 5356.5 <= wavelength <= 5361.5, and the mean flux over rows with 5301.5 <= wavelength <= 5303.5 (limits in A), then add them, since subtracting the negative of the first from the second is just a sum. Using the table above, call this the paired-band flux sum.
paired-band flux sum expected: 16.9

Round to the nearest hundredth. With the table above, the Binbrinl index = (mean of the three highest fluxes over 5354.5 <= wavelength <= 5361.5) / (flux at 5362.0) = 1.04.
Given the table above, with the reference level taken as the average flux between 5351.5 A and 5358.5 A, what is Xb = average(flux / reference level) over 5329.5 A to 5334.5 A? 0.90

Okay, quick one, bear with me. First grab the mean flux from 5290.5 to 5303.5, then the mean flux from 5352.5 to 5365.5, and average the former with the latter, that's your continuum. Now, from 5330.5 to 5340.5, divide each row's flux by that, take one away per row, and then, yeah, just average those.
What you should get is -0.10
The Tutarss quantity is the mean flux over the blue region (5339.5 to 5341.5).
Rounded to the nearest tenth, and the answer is 7.5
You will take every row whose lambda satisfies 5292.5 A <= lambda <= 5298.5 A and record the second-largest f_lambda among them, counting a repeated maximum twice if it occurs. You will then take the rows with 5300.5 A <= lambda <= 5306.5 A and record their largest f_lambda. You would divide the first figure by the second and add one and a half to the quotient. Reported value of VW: 2.46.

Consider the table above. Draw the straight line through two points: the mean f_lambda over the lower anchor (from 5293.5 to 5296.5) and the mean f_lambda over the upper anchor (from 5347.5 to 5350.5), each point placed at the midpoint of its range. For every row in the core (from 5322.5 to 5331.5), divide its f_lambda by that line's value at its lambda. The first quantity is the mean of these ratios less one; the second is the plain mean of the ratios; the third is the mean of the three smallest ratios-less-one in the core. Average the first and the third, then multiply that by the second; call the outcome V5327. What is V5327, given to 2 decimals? 0.01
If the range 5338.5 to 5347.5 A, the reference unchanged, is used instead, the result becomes -0.04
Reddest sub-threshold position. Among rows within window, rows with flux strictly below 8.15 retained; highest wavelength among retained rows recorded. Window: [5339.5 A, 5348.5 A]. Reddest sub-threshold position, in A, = 5348.0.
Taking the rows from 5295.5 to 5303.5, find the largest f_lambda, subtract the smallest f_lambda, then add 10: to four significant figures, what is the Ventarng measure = 10.30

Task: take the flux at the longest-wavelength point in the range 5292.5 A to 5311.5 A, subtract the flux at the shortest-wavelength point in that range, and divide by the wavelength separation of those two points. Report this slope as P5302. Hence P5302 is 0.037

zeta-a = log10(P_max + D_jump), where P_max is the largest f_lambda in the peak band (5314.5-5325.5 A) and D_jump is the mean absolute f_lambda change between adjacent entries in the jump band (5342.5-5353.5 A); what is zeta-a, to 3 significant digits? 0.934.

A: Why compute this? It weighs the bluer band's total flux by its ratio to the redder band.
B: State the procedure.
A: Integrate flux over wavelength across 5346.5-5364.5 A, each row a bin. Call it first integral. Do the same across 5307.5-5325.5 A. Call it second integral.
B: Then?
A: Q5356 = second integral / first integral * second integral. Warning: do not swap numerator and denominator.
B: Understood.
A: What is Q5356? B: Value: 156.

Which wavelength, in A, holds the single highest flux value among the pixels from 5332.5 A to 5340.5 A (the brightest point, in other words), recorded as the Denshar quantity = 5333.0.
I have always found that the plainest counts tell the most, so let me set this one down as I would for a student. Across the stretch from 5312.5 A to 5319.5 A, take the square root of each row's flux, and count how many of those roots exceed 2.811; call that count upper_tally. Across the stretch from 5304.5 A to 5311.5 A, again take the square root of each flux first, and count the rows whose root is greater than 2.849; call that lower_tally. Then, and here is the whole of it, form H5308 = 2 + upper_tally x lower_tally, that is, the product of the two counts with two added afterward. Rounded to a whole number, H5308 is 51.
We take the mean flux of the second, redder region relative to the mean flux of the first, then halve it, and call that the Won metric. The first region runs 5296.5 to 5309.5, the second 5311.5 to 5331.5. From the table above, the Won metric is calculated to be 0.508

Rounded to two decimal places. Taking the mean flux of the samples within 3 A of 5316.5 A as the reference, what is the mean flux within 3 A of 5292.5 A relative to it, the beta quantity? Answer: 0.99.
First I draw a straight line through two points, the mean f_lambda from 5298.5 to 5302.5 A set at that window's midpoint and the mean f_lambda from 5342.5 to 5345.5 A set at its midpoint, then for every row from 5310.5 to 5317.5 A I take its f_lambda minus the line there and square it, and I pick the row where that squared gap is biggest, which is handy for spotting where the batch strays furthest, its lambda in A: 5311.0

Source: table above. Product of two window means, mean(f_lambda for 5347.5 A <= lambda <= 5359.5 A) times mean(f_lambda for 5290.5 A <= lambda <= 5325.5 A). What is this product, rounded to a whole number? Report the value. 70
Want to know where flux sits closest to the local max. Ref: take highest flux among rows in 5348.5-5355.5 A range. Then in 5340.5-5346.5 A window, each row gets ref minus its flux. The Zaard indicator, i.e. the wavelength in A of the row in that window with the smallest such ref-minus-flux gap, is 5346.0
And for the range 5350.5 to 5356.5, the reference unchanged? 5356.0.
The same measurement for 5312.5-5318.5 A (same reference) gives 5313.0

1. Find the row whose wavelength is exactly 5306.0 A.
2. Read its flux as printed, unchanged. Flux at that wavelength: 8.47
